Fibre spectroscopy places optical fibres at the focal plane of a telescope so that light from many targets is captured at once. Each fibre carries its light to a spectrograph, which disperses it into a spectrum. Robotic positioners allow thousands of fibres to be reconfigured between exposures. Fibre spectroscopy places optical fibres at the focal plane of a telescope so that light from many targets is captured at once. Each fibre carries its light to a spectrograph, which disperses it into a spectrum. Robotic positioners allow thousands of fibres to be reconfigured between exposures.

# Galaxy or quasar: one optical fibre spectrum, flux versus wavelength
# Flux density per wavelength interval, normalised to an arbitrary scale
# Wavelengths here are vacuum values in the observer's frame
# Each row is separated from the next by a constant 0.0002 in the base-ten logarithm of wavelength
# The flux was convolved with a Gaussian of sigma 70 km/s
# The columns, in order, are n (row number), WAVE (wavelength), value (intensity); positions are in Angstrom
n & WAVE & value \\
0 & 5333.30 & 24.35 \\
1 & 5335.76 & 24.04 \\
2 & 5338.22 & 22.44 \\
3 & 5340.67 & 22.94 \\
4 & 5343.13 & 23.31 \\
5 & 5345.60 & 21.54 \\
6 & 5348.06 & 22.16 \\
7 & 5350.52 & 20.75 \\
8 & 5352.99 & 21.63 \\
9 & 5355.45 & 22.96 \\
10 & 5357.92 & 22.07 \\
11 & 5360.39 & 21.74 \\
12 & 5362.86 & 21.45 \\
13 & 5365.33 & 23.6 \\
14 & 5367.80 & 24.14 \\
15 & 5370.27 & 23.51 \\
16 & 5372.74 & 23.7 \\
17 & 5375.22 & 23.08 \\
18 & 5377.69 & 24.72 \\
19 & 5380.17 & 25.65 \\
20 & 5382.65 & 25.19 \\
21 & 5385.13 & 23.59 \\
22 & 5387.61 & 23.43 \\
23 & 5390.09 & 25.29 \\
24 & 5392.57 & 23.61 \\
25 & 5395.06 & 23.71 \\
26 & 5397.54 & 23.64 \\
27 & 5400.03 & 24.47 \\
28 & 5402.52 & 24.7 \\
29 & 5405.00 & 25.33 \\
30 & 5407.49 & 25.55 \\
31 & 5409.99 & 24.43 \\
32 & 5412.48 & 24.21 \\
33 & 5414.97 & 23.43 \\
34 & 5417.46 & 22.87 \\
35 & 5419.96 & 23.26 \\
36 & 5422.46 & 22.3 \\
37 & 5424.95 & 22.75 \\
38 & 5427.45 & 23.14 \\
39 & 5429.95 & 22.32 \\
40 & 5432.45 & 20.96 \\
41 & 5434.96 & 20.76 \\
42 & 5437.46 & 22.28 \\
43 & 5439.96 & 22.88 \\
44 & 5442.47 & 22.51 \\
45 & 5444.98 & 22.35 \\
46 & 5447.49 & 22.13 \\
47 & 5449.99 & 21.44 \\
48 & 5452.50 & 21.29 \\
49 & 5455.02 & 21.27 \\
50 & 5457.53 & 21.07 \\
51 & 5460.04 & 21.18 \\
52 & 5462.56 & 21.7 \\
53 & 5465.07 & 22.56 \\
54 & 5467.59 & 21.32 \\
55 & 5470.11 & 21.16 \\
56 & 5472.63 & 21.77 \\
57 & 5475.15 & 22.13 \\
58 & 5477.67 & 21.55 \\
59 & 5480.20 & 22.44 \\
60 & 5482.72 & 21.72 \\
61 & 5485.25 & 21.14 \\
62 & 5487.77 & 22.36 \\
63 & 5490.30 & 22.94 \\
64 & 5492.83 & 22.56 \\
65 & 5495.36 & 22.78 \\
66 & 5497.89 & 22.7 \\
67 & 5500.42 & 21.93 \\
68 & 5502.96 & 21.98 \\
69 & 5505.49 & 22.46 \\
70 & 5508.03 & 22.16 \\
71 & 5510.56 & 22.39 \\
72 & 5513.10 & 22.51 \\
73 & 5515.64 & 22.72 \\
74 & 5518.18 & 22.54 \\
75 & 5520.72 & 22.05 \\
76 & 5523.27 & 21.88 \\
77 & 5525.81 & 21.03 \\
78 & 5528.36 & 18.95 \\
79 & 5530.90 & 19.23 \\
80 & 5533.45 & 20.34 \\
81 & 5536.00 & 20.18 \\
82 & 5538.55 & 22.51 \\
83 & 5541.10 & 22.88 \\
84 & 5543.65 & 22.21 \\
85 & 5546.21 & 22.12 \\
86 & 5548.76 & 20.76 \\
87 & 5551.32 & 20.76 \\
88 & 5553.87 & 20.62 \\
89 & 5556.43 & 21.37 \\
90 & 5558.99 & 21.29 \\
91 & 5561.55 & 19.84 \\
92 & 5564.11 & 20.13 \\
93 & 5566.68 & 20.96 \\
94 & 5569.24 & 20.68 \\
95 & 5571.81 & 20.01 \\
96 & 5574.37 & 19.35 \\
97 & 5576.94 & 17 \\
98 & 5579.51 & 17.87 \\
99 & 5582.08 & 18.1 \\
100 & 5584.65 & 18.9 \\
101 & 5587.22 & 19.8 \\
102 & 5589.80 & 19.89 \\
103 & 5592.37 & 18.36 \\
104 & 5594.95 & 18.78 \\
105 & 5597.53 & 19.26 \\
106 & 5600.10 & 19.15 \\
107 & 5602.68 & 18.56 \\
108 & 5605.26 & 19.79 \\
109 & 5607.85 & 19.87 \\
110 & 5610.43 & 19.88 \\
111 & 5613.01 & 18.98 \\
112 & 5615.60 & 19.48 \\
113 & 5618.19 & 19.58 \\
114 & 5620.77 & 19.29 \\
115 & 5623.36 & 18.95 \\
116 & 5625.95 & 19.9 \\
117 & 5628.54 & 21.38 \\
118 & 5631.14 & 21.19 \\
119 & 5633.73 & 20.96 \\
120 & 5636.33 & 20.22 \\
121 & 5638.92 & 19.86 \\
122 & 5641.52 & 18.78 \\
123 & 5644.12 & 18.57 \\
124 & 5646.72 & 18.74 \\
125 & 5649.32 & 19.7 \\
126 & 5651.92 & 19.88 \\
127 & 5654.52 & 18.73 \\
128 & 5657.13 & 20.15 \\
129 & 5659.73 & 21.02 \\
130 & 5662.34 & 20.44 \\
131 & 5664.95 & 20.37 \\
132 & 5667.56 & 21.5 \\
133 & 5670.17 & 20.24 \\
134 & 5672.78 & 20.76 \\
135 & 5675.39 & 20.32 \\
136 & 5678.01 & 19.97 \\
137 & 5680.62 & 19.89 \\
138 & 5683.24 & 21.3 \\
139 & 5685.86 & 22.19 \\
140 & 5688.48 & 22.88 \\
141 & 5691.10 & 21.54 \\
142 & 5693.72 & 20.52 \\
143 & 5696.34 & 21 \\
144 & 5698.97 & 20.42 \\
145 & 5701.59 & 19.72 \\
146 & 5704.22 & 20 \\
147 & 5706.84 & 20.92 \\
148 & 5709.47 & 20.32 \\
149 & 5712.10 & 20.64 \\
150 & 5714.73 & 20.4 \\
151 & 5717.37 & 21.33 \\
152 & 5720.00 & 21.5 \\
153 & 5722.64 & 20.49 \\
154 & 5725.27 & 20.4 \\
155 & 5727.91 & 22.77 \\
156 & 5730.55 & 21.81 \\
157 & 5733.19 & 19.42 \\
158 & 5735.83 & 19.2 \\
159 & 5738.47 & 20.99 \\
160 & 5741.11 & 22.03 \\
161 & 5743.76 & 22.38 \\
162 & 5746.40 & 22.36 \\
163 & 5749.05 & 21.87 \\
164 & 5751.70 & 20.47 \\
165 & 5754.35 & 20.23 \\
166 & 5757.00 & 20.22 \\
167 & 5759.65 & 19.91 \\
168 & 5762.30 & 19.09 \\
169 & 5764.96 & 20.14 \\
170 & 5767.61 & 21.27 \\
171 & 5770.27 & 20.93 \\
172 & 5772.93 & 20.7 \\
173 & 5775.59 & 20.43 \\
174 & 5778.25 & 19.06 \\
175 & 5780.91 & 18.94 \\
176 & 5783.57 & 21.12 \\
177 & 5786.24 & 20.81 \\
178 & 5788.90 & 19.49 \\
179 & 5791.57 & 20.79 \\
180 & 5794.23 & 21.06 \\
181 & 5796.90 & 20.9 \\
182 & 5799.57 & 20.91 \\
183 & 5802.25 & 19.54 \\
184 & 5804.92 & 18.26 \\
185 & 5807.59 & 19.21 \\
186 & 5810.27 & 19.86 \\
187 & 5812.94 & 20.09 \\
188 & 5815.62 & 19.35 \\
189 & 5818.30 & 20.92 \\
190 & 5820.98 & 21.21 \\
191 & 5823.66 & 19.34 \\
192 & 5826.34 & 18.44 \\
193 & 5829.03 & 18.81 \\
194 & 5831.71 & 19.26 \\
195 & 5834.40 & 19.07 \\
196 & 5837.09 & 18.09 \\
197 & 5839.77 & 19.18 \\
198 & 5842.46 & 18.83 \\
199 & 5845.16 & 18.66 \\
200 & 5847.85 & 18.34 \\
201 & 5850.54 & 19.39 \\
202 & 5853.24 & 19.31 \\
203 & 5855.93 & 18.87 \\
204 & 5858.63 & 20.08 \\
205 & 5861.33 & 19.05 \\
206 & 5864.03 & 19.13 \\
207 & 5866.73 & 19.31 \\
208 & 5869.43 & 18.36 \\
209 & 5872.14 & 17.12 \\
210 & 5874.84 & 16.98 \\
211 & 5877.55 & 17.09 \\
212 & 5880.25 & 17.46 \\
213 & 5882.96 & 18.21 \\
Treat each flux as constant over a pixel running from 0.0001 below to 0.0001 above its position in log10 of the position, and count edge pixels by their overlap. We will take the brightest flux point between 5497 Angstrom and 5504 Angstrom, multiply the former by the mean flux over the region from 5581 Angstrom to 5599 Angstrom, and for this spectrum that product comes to 432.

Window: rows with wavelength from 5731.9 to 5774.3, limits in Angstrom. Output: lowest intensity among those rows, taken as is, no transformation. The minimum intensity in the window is 19.09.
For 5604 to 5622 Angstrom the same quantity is 18.98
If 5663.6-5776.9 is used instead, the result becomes 19.09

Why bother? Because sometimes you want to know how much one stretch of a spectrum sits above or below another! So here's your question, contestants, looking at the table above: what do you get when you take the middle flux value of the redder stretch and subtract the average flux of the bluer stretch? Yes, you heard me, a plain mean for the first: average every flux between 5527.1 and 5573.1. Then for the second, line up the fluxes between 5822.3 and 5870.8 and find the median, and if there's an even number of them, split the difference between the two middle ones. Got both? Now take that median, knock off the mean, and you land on -1.8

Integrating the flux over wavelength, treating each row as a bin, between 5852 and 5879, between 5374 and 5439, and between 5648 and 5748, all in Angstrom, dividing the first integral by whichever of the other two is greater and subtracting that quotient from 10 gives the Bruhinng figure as 9.76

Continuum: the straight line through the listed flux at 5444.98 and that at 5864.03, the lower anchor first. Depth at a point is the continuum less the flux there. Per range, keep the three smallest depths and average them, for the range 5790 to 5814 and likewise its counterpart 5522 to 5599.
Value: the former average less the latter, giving -0.4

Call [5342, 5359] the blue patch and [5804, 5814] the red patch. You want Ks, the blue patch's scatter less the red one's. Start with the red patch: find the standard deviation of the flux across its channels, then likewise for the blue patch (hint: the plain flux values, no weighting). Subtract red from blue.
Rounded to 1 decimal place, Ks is 0.1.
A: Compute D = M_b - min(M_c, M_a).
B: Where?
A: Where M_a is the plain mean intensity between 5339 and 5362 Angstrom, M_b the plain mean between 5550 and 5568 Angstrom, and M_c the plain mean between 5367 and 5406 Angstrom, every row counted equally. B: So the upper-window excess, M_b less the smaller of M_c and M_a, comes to -1.4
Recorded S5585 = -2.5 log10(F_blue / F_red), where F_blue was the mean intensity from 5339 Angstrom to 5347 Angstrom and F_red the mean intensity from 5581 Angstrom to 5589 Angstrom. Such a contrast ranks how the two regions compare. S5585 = -0.19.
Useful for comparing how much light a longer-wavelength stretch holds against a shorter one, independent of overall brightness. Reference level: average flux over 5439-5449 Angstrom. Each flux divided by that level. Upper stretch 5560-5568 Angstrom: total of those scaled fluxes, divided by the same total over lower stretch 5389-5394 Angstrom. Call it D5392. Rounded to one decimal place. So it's 1.2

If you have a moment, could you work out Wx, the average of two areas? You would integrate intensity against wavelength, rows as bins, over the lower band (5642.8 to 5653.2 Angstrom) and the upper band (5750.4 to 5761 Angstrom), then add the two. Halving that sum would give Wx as 207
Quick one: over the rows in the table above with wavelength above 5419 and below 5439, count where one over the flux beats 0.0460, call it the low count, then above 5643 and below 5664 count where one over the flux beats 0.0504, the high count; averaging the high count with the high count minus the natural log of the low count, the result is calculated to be 3.7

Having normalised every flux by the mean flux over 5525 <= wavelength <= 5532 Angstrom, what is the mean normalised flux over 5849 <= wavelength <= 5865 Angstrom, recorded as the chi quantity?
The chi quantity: 0.98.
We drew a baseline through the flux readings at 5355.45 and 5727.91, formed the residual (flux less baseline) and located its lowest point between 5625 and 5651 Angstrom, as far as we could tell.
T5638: 5644.12 Angstrom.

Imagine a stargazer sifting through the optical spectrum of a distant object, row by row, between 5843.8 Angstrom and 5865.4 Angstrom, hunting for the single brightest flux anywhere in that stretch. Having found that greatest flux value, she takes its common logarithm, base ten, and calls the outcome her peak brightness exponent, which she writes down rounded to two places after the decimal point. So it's 1.30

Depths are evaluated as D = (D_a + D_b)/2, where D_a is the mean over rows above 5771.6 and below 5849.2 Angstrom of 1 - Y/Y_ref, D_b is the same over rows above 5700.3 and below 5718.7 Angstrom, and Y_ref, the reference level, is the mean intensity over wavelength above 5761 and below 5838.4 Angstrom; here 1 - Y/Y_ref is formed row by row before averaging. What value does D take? -0.01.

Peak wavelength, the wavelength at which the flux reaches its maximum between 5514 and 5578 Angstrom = 5541.10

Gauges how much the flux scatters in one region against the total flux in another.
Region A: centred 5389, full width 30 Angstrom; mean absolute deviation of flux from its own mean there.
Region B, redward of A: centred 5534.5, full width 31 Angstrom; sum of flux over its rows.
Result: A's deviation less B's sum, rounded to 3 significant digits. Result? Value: -253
